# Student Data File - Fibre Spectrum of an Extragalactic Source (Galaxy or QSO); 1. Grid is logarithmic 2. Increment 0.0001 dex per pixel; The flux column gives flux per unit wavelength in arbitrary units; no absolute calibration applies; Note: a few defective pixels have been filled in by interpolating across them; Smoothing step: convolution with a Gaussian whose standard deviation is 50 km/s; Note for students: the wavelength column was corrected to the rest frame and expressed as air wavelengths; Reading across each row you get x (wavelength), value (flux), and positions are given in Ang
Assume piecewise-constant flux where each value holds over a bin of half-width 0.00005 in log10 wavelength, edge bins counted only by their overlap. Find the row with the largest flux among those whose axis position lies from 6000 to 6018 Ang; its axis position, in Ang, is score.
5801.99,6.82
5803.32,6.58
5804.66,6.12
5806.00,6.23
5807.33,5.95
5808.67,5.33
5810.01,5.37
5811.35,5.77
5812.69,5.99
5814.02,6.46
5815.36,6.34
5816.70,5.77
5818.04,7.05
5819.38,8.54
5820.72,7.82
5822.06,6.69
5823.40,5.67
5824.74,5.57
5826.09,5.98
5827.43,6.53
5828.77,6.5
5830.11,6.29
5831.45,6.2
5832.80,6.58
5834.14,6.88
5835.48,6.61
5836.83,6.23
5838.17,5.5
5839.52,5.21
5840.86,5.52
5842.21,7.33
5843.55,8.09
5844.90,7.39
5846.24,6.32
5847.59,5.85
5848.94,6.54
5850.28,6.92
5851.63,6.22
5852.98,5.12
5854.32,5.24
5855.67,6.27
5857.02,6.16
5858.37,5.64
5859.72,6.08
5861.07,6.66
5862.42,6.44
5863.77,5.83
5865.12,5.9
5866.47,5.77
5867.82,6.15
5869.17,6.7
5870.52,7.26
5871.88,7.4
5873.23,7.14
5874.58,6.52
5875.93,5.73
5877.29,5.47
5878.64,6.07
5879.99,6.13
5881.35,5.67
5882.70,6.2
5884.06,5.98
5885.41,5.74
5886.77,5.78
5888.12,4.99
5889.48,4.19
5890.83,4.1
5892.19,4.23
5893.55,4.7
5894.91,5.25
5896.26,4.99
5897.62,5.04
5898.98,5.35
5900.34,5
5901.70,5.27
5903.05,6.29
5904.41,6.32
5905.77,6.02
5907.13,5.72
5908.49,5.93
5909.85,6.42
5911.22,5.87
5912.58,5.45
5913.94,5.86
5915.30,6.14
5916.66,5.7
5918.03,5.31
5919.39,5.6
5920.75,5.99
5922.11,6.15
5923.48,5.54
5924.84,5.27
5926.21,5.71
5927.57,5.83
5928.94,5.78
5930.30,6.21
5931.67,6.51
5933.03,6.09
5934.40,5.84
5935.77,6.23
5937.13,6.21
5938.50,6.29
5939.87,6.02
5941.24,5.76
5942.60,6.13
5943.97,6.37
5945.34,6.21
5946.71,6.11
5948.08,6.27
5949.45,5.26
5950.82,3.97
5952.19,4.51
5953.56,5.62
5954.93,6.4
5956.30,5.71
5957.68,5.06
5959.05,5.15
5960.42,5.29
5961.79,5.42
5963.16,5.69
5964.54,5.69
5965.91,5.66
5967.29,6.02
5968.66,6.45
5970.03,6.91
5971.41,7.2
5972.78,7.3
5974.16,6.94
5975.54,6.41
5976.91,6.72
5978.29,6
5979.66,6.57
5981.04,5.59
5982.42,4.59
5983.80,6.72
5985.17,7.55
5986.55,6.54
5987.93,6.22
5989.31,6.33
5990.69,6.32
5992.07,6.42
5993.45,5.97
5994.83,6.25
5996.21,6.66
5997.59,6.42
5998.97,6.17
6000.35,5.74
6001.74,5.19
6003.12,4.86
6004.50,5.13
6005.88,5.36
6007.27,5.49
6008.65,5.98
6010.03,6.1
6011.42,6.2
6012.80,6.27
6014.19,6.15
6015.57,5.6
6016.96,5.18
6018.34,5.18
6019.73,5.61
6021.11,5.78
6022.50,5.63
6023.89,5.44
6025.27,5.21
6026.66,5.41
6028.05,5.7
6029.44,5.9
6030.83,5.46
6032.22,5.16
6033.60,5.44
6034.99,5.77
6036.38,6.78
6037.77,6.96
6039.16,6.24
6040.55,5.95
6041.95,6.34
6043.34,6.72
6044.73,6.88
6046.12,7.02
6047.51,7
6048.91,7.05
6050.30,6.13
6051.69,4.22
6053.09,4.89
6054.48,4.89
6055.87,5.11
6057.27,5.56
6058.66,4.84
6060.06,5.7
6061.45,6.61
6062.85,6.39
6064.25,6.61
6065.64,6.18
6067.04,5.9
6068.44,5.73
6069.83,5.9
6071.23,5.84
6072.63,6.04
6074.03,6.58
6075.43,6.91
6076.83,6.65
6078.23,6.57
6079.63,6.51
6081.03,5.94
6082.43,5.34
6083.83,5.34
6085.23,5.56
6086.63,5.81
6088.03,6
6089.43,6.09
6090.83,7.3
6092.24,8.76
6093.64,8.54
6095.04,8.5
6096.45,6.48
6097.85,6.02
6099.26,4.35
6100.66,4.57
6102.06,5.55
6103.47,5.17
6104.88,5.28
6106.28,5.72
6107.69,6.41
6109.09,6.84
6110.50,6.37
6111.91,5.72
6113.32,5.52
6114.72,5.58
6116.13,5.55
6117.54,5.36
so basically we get 6012.80 Ang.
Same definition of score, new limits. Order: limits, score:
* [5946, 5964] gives 5954.93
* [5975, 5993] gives 5985.17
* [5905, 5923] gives 5909.85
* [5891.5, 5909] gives 5904.41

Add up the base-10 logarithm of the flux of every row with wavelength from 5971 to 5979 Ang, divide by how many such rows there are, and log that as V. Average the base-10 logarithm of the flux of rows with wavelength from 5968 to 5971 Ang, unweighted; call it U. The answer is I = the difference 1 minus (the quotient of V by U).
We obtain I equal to -0.01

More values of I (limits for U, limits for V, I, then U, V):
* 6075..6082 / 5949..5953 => 0.19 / 0.813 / 0.66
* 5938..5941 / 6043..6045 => -0.05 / 0.789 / 0.83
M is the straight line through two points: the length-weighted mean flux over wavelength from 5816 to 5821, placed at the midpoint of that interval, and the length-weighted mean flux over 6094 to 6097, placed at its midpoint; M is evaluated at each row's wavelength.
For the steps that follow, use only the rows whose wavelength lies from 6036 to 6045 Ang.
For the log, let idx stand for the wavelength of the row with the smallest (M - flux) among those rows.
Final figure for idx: 6037.77 Ang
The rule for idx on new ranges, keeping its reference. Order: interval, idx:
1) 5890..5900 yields 5898.98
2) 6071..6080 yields 6075.43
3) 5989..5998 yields 5996.21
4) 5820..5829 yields 5820.72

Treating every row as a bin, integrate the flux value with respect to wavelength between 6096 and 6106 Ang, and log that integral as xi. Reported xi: 53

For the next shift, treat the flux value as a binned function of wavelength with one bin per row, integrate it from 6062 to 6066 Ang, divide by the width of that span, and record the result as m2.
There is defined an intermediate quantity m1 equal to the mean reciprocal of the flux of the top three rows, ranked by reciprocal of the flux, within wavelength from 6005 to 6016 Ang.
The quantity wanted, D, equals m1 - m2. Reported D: -6.2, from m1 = 0.1824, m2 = 6.4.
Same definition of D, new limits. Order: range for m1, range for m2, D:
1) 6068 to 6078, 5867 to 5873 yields -6.7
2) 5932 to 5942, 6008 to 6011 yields -5.9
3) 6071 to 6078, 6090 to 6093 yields -7.8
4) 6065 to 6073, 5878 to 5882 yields -5.8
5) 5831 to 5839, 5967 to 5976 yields -6.6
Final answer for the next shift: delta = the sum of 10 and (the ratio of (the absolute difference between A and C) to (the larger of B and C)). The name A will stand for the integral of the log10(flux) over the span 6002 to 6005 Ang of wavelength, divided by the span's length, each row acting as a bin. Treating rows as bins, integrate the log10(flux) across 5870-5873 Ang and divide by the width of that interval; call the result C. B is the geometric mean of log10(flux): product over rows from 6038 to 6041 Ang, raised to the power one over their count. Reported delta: 10.19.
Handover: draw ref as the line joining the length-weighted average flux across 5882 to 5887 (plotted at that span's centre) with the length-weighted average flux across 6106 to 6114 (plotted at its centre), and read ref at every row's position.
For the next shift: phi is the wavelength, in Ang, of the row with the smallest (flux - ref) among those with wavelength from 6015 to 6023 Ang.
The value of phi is 6018.34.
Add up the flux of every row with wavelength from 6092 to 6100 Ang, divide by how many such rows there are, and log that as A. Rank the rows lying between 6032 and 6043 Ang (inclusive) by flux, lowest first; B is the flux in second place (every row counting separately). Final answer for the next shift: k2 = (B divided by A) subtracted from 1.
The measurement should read 0.23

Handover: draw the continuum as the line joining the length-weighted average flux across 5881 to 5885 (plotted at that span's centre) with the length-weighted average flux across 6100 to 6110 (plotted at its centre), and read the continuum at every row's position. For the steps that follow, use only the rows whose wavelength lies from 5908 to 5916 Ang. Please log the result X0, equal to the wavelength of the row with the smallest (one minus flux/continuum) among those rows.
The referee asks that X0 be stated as 5909.85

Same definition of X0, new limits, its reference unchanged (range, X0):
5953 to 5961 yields 5954.93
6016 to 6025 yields 6021.11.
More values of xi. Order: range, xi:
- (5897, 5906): 50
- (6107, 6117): 60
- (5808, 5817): 53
